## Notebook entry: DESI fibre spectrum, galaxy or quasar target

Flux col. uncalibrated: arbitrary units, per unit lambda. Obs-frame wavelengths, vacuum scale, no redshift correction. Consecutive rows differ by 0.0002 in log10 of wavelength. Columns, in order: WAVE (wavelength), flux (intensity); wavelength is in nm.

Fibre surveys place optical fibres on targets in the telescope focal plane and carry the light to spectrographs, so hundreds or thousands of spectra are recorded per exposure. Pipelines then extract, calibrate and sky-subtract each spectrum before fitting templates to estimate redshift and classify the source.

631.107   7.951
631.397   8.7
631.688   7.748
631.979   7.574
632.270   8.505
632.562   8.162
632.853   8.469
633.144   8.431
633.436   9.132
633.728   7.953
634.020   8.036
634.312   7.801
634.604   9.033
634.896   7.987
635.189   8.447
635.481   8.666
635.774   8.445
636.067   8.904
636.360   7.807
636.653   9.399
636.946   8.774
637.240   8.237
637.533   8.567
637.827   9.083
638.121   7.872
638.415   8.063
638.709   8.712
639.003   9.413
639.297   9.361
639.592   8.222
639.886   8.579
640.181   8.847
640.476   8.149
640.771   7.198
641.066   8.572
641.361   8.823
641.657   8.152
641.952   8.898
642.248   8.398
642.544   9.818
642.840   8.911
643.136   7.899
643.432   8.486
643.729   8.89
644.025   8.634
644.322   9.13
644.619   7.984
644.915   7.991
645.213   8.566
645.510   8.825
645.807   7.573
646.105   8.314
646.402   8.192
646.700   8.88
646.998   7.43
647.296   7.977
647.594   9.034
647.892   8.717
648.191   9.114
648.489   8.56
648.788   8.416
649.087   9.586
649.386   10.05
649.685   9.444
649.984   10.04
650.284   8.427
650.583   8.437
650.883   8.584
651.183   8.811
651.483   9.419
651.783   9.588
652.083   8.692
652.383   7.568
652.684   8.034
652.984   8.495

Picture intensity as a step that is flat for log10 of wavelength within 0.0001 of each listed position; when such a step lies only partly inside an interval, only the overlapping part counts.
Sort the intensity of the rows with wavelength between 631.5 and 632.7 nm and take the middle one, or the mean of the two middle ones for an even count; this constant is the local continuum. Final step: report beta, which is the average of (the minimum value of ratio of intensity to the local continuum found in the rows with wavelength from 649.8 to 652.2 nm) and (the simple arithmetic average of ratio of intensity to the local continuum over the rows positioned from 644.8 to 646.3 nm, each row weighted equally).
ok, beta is 1.05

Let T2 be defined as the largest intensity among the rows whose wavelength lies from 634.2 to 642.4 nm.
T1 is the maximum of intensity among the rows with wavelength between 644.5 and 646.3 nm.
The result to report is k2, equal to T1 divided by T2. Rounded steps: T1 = 8.825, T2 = 9.413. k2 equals 0.94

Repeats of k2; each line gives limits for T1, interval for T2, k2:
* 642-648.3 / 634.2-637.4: 1.04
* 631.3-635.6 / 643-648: 1.00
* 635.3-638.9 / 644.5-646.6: 1.07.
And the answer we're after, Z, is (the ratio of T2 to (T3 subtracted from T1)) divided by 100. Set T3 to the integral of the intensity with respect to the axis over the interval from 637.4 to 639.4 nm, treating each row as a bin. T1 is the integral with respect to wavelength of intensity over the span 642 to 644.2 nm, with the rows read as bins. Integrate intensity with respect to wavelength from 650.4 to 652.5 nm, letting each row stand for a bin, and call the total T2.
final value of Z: 0.10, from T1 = 19.2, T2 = 18.4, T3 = 17.4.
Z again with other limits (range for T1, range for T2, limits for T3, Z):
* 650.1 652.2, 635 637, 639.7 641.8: 0.15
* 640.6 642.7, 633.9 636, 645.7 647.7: 0.11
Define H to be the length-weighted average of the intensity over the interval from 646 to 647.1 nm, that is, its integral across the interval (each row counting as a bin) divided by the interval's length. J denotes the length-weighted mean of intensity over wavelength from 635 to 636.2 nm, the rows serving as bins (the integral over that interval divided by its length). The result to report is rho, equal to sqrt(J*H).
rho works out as 8.41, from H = 8.2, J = 8.59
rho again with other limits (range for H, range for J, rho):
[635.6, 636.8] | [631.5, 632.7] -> 8.32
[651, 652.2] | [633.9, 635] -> 8.67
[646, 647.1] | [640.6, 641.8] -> 8.21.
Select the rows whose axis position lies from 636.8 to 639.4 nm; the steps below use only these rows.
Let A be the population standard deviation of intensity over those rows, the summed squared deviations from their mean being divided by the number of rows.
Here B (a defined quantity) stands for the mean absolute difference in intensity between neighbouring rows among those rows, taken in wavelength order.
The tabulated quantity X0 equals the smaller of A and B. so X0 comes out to 0.518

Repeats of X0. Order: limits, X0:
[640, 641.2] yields 0.625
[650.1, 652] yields 0.232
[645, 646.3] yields 0.467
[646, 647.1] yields 0.517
